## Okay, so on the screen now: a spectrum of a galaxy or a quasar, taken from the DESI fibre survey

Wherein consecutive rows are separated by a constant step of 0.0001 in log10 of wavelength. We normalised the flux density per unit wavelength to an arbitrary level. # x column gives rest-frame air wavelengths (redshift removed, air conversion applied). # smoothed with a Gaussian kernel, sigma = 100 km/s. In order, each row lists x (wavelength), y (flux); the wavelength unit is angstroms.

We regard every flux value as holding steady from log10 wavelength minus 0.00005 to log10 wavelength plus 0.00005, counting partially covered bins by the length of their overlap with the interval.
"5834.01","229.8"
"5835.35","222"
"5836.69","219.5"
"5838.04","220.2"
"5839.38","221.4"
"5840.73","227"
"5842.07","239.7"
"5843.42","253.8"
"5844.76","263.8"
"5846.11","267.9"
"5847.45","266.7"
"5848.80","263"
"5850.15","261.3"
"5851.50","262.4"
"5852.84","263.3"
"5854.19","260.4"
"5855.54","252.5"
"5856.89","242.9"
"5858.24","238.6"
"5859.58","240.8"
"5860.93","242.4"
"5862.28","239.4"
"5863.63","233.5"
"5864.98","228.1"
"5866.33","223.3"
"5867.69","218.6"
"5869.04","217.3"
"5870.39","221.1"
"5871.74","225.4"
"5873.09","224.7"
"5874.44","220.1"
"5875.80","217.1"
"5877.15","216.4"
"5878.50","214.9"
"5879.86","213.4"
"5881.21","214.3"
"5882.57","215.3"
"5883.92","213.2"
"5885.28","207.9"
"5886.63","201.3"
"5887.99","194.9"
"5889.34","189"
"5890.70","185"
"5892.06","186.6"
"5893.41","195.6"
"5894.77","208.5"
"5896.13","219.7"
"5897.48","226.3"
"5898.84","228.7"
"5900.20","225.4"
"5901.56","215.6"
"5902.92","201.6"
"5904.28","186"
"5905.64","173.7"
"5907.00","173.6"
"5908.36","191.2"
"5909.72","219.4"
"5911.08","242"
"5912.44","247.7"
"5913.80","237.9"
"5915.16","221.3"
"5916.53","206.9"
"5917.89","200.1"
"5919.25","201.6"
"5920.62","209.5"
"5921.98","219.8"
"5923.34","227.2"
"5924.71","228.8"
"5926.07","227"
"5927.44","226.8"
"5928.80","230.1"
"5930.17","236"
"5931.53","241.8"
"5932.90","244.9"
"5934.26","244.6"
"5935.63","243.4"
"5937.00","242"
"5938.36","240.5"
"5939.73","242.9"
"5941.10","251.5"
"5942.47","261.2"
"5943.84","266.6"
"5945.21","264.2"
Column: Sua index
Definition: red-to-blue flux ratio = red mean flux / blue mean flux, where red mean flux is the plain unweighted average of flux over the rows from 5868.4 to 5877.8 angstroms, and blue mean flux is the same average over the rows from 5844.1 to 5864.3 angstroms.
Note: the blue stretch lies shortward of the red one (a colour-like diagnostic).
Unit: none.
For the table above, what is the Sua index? 0.87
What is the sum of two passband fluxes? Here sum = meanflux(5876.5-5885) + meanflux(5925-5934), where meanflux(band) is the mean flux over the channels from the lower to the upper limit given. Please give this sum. 449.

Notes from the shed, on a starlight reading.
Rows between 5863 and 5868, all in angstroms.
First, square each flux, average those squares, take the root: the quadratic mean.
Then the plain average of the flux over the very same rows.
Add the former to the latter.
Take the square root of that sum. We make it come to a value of 21.3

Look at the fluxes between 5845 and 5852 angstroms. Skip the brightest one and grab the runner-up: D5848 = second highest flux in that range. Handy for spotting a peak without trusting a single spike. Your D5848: 266.7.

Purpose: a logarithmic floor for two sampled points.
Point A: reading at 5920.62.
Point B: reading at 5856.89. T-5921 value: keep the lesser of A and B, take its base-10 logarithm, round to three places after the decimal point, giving 2.321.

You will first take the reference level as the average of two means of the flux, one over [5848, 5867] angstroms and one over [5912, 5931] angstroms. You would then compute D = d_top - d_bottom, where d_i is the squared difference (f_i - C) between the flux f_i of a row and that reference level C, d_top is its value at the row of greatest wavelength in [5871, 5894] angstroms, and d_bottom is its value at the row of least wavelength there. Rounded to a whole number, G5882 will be 1444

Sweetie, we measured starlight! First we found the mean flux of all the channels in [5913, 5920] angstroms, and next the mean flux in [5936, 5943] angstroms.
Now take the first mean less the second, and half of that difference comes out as -17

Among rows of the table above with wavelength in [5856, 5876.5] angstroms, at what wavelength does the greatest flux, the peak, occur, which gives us 5856.89 angstroms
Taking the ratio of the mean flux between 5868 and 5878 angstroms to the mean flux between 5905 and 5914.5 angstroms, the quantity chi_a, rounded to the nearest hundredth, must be 1.04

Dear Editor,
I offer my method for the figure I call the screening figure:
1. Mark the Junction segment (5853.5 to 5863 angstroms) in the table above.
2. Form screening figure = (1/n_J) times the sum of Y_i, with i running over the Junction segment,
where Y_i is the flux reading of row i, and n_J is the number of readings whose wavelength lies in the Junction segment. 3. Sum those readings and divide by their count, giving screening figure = 245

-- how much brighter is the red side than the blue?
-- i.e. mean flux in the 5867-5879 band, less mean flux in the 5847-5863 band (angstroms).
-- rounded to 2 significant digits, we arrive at -33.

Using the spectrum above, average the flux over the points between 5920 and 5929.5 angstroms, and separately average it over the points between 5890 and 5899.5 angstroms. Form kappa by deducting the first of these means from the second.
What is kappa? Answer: -17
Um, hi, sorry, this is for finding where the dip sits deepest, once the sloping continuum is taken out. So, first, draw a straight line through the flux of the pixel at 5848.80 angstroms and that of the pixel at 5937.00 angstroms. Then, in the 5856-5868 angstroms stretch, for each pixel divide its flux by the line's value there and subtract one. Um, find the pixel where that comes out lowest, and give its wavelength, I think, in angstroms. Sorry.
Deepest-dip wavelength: 5867.69 angstroms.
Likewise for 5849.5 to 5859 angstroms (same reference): 5858.24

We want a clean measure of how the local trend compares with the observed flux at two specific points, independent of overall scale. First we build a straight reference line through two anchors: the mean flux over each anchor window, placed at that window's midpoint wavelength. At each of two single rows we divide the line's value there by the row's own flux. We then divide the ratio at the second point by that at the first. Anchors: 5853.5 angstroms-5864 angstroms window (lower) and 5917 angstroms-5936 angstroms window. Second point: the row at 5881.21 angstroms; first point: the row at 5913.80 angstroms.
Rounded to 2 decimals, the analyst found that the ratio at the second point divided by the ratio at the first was 1.15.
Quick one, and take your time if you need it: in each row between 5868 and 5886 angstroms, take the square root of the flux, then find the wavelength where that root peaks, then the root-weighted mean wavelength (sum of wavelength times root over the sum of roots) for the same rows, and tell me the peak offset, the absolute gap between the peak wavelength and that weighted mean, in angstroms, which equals 5.4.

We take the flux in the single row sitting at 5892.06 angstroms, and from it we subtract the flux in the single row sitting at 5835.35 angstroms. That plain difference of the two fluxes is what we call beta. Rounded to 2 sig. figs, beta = -35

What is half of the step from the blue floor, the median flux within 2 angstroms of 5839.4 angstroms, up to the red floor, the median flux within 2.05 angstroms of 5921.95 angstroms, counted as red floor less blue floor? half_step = -1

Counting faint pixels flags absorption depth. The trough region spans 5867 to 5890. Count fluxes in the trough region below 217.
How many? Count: 10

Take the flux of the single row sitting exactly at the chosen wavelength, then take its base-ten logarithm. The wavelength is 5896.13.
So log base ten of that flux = 2.34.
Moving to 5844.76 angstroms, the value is 2.42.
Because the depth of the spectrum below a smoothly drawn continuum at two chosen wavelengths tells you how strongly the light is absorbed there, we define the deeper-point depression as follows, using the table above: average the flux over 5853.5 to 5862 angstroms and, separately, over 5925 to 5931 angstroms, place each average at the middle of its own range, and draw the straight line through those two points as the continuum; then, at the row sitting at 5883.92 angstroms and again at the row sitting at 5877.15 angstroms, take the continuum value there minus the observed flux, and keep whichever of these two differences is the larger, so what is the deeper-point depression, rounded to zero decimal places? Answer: 27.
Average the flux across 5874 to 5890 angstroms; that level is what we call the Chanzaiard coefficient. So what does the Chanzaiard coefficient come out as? 210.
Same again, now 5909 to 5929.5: 223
